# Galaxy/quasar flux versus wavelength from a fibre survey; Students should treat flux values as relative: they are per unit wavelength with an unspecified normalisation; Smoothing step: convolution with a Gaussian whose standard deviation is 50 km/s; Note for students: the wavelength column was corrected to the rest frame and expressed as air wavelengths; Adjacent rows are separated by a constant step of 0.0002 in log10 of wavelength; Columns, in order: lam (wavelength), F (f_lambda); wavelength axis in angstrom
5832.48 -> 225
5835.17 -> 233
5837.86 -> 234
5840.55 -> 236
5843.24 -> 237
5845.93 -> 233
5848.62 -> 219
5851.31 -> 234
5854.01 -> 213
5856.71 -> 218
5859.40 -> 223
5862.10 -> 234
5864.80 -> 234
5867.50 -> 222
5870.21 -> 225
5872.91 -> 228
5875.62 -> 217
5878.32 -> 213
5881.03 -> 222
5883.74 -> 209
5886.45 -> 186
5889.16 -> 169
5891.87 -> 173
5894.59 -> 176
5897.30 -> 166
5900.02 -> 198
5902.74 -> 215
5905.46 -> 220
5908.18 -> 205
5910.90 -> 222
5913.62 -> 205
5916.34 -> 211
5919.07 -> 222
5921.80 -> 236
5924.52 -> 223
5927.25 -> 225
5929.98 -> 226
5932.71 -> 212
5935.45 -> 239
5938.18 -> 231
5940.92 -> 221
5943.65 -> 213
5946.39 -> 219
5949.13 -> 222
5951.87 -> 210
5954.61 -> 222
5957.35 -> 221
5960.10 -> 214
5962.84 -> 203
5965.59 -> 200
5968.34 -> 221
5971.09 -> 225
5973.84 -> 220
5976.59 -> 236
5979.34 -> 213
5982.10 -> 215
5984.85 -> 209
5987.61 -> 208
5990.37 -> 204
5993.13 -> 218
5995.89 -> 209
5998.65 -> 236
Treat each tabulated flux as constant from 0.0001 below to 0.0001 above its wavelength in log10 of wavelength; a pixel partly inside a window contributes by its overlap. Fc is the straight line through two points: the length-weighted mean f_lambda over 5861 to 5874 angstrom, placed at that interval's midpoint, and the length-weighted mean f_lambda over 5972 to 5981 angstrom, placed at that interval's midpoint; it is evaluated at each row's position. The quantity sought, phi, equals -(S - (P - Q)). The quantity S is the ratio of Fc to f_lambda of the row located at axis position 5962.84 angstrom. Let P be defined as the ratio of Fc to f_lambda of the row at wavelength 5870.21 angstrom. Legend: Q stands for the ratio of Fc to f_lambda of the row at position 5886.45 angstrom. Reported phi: -1.31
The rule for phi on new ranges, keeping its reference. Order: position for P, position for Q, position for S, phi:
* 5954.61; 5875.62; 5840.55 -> -1.02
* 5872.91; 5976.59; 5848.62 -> -0.99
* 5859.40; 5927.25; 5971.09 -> -0.97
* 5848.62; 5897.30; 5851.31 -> -1.30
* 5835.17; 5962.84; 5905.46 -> -1.14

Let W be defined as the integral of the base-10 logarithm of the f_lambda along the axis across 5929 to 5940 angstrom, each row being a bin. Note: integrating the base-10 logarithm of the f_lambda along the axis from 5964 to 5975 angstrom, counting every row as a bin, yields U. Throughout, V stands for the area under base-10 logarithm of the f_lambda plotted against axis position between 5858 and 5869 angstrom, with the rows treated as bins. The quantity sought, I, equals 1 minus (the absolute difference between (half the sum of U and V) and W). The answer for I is 0.9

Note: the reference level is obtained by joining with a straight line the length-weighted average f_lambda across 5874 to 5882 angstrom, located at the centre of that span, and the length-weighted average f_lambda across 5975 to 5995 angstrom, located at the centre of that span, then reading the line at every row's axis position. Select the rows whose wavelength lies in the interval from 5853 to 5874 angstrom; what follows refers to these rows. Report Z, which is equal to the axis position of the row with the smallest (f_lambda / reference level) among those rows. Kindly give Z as 5854.01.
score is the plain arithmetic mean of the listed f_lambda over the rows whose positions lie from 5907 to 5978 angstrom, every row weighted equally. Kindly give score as 219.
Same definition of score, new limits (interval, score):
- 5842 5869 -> 227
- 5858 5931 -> 211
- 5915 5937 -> 224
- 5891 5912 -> 197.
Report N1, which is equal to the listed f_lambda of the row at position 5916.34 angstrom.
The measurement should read 211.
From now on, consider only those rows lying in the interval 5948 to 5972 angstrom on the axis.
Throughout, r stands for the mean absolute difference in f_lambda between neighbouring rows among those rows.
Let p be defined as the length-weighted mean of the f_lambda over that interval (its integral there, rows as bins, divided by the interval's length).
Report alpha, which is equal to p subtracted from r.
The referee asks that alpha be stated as -206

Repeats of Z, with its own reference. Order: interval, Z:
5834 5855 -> 5854.01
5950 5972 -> 5965.59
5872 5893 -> 5889.16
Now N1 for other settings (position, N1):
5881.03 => 222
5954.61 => 222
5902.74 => 215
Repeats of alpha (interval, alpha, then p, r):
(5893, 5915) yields -184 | 201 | 16.1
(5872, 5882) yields -212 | 220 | 8.0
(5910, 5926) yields -208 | 220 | 12.2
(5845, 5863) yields -213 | 225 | 11.8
